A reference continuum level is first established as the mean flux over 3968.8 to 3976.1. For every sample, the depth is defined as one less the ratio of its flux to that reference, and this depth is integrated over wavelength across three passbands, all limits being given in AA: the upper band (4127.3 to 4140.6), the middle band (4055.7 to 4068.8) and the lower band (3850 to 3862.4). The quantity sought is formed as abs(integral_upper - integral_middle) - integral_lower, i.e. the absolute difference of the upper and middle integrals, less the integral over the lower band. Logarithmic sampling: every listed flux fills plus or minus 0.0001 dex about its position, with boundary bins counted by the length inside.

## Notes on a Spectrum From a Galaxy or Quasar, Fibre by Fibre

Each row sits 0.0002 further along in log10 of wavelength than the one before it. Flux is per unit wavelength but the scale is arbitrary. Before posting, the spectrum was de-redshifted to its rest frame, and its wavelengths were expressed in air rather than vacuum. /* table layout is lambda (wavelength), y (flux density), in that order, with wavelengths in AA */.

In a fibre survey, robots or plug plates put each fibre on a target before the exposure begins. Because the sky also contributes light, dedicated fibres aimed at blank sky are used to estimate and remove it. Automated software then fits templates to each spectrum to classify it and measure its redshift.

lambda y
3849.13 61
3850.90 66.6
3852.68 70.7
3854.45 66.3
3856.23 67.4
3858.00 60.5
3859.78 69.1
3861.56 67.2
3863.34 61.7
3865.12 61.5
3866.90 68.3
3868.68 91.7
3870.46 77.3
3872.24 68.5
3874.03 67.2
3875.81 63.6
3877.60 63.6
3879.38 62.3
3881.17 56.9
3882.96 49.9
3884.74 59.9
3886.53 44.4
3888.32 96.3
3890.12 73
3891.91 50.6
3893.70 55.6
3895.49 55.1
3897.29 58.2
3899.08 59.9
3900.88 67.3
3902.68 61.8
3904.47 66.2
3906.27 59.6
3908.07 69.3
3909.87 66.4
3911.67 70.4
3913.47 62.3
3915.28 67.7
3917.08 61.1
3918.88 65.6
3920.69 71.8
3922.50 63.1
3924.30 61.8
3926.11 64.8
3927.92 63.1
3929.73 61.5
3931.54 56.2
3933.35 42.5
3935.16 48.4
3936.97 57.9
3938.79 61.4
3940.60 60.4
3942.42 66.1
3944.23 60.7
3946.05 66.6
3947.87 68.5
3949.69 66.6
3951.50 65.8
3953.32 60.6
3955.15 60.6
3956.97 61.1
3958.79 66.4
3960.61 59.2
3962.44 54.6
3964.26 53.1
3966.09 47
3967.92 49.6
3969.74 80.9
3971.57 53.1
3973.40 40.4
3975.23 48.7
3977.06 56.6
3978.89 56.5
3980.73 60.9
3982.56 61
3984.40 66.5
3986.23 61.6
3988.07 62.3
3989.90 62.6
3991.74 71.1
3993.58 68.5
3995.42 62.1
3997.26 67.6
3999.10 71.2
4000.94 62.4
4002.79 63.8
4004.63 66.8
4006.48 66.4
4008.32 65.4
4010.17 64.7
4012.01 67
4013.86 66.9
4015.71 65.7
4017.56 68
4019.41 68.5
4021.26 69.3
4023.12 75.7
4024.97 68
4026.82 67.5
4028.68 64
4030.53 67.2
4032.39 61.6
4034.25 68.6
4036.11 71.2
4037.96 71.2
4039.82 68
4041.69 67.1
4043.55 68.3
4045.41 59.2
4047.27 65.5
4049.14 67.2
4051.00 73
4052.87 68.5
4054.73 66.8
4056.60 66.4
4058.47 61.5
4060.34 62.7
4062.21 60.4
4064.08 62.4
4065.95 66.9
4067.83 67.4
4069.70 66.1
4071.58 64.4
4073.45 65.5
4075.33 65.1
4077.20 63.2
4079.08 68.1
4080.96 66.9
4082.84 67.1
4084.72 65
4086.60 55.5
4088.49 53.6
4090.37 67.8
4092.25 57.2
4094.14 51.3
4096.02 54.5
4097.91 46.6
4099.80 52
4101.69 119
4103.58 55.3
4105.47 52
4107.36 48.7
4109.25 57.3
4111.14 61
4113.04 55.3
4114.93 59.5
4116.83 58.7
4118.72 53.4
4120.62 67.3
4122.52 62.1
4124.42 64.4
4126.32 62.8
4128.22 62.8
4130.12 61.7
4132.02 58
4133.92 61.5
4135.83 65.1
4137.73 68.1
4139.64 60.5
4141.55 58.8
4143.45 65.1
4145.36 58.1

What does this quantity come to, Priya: 2.8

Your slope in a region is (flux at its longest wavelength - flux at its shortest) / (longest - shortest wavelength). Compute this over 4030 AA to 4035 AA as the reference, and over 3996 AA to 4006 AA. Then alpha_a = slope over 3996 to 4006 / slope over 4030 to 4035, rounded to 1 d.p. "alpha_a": -0.3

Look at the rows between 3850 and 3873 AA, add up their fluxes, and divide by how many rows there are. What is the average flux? 69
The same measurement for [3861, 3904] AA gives 64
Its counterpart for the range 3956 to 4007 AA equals 61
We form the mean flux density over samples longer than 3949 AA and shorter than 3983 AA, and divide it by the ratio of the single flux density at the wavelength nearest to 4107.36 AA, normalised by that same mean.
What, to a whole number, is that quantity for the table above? 69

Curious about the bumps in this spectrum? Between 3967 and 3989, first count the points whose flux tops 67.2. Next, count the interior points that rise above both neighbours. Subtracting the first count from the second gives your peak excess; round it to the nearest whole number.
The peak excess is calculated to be 2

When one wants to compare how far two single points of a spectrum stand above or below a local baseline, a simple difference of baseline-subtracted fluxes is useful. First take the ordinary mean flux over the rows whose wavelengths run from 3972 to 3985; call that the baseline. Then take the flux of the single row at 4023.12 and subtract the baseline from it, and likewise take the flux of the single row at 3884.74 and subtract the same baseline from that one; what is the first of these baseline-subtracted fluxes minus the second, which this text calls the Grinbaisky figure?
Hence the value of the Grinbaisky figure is 16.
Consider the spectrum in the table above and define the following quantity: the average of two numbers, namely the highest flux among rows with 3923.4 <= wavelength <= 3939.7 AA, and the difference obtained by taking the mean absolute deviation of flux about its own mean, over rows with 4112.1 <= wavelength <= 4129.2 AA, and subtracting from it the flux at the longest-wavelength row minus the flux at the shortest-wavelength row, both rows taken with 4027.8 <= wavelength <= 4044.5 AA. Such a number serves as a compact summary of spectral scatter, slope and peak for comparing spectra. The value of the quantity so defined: 32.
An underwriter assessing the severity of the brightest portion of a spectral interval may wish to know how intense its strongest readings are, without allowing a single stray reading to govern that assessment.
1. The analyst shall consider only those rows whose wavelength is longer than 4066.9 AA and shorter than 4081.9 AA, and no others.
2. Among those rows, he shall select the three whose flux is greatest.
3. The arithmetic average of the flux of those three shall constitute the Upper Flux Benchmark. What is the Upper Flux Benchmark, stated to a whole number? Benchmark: 67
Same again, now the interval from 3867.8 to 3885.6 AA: 79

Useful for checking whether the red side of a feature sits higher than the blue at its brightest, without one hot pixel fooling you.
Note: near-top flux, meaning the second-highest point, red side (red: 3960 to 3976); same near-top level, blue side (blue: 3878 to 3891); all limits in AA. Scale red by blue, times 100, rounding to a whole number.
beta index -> 81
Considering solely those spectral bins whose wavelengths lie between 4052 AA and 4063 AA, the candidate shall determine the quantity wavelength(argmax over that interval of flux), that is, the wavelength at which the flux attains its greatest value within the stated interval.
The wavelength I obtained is 4052.87 AA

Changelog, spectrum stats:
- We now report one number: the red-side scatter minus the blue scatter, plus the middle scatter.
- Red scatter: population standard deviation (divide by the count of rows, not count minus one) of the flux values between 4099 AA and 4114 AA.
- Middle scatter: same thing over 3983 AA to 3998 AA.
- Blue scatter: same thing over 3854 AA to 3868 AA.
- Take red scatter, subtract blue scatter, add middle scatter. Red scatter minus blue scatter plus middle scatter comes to 22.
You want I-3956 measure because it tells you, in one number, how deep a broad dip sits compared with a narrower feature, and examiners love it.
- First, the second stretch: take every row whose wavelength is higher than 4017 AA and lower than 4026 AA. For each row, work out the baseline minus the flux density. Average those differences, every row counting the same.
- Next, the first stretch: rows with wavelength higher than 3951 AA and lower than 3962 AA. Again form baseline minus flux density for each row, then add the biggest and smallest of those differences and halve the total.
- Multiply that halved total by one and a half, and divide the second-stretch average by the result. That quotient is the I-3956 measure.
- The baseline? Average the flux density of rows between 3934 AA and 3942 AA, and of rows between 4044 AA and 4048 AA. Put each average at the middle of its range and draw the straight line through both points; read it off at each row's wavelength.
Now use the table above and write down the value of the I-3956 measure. 1.2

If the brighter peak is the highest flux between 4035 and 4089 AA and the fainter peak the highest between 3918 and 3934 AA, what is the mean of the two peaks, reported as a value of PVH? 72.4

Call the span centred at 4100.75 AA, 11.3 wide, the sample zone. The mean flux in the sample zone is 63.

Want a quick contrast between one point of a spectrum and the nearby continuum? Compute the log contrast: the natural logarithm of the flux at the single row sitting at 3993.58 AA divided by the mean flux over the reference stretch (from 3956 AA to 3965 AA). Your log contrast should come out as 0.15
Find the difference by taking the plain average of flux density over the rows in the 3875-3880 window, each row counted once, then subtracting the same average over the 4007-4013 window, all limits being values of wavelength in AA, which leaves -3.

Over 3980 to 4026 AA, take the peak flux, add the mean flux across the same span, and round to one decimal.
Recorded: 141.9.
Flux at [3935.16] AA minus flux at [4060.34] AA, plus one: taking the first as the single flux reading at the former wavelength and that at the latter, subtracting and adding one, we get -13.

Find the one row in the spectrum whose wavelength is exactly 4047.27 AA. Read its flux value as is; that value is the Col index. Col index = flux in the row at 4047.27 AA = 65.5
